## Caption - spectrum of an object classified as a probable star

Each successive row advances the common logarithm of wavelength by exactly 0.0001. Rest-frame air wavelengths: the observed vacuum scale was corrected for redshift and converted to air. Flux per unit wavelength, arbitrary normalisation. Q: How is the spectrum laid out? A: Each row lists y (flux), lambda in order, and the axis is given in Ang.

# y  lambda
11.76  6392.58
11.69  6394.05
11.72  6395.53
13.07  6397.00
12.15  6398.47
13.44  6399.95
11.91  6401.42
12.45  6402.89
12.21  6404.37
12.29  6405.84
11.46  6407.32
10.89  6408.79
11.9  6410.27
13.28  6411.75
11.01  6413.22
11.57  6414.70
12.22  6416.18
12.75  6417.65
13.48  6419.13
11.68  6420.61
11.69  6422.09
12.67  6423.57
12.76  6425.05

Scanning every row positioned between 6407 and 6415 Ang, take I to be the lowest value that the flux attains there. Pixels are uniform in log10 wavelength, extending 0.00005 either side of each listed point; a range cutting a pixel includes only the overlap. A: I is 10.89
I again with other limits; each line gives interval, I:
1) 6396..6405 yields 11.91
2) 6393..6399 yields 11.69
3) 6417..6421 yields 11.68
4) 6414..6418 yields 11.57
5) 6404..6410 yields 10.89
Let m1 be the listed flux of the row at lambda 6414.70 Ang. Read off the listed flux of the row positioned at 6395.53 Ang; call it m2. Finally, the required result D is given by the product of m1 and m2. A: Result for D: 136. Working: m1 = 11.57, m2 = 11.72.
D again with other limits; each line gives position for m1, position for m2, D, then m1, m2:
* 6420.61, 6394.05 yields 137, 11.68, 11.69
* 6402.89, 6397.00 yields 163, 12.45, 13.07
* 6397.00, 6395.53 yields 153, 13.07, 11.72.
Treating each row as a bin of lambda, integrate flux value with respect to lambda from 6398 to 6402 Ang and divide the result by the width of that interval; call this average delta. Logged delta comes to 12.5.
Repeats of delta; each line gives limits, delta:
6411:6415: 12.0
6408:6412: 11.9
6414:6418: 12.1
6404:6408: 12.0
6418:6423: 12.3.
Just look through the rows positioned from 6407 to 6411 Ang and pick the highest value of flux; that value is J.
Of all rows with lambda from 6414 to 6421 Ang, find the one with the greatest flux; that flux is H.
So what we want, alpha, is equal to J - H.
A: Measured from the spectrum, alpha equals -1.6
